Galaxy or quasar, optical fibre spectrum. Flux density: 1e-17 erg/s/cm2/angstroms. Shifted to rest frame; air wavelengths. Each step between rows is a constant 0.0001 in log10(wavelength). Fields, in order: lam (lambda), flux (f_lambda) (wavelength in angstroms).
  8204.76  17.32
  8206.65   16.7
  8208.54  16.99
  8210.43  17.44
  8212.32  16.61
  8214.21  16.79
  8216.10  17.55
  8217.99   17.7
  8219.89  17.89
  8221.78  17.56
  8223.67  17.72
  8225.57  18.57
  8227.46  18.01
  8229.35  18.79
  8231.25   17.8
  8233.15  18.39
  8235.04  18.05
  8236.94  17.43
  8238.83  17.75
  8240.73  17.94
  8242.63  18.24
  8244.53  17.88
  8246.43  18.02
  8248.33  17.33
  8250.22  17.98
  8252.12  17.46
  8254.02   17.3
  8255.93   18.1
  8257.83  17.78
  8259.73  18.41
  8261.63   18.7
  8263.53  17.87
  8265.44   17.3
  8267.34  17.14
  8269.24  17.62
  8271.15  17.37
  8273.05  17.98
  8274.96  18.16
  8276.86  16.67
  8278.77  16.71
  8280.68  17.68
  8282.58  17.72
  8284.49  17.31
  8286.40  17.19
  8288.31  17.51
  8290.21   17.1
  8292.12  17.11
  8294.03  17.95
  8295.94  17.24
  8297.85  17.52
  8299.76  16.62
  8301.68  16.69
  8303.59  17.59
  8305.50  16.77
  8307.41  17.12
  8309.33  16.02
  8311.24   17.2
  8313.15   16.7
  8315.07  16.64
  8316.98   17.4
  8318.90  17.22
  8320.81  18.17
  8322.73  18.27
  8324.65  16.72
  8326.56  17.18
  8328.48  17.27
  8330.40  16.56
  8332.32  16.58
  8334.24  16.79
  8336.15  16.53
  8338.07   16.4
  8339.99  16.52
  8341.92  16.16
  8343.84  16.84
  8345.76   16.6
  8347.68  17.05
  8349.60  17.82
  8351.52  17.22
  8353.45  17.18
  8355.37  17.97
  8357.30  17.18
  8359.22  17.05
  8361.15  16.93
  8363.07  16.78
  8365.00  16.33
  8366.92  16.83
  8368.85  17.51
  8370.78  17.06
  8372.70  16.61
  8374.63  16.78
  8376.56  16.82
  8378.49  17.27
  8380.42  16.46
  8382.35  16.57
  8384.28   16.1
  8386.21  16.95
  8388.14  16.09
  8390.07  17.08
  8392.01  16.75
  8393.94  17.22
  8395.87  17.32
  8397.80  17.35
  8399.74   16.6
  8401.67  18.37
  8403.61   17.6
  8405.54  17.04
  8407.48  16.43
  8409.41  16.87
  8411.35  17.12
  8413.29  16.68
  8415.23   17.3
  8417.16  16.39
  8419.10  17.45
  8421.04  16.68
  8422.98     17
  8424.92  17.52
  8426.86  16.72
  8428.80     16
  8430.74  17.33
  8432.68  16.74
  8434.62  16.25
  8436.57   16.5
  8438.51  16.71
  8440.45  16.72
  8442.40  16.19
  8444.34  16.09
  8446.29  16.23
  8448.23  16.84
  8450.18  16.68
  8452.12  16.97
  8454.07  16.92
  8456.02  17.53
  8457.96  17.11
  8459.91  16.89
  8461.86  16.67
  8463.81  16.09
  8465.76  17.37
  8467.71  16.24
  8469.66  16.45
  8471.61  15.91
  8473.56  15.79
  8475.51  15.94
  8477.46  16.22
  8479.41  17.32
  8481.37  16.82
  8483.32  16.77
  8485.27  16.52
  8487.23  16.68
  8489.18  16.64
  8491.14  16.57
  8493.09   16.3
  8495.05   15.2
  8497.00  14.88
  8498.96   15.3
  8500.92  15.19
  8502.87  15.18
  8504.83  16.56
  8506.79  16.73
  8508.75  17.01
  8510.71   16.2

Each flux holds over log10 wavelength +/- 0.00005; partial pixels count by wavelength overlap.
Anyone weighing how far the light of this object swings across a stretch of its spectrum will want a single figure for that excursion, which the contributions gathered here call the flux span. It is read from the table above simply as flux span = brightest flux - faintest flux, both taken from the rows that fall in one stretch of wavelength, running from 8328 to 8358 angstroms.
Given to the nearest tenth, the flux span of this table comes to 1.8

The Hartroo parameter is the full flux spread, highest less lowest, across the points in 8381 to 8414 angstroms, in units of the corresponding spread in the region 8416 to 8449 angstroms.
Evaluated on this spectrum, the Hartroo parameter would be 1.5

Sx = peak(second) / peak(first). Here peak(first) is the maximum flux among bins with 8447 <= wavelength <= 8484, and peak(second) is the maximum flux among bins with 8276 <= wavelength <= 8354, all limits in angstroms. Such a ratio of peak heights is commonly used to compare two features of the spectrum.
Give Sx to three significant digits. 1.04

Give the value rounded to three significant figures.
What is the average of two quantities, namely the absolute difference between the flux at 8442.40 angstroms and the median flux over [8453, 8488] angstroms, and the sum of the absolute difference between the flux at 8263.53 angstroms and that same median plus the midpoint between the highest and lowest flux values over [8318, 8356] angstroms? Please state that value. 9.45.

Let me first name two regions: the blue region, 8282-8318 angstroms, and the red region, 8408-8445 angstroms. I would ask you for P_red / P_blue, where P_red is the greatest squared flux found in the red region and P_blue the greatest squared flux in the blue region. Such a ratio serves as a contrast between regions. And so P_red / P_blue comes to 0.95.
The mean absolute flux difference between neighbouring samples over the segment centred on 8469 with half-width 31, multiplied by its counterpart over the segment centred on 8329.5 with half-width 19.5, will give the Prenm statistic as 0.16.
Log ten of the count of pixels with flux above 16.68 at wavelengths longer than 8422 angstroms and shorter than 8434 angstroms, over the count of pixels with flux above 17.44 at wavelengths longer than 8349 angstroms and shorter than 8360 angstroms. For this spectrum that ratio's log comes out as 0.40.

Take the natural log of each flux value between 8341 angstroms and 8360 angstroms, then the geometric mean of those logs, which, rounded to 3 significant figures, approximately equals 2.84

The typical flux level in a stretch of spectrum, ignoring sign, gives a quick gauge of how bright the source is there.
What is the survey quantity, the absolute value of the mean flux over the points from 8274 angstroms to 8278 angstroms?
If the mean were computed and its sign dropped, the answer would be 17.4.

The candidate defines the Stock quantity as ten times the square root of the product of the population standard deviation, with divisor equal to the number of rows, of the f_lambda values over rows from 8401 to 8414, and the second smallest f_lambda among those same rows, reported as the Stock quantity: 31.6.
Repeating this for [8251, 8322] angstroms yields 30.5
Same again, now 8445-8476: 28.6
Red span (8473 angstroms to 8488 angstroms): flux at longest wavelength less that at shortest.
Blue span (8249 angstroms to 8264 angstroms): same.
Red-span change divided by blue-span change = -8.1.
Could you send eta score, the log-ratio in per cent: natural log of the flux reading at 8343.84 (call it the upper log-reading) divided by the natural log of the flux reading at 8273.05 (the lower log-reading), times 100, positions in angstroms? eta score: 98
